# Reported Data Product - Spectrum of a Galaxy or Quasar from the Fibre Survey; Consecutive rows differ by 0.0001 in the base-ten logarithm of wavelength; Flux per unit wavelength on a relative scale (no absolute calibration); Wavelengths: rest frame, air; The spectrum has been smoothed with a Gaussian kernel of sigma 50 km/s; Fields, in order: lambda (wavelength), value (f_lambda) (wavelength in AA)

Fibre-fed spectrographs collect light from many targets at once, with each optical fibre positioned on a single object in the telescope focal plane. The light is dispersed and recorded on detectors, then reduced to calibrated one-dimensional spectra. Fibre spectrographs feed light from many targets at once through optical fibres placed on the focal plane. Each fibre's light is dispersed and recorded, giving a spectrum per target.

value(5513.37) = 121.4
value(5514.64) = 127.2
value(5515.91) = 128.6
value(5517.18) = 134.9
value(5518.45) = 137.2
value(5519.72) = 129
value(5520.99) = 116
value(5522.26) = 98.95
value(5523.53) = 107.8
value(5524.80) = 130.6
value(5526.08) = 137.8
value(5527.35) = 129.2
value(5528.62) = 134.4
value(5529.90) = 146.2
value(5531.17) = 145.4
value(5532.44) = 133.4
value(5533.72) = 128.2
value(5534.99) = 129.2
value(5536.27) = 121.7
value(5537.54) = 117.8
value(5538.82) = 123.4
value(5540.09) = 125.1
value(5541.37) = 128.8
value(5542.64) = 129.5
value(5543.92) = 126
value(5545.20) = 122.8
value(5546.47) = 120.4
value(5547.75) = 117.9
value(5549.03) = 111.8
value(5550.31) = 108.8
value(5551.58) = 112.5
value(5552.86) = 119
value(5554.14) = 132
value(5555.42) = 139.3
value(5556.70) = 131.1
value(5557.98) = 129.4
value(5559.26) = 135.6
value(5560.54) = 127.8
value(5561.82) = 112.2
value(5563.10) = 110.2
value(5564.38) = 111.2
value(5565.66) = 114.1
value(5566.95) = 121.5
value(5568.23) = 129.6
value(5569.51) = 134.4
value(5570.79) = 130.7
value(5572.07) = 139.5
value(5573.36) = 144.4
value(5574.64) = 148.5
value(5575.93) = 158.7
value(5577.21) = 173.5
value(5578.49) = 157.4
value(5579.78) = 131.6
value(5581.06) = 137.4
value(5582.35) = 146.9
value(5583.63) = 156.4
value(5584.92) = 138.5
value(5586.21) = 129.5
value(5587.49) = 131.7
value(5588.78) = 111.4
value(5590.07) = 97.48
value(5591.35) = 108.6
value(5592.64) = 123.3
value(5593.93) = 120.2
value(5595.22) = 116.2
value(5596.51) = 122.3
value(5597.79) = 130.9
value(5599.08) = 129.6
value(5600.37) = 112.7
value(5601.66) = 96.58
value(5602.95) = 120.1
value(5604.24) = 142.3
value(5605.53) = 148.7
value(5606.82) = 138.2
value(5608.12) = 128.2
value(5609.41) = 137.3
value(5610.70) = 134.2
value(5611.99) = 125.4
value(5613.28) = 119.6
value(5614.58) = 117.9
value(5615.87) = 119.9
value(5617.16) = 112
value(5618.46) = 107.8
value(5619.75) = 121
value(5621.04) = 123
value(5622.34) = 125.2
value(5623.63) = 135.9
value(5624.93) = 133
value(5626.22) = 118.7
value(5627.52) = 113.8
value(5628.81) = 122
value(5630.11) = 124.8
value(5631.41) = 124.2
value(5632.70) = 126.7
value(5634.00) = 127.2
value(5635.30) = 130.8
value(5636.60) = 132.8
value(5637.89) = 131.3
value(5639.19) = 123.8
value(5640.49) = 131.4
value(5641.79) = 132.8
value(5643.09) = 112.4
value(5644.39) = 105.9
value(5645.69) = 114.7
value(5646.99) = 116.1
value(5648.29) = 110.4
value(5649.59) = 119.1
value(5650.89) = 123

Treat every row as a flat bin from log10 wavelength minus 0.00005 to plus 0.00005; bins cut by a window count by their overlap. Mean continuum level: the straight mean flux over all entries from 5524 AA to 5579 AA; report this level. 130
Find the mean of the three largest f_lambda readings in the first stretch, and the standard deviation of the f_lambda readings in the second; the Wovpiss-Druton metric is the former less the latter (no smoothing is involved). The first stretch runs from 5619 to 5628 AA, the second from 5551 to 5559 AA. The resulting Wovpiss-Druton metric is 122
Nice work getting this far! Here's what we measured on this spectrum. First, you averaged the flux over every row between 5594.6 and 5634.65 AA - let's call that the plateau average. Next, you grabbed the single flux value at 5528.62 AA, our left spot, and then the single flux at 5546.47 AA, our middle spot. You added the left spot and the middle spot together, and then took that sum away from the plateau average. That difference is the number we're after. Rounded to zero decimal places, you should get -130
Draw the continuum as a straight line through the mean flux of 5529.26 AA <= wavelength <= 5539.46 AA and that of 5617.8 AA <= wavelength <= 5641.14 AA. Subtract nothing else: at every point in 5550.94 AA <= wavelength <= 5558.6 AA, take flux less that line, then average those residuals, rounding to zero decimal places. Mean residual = -2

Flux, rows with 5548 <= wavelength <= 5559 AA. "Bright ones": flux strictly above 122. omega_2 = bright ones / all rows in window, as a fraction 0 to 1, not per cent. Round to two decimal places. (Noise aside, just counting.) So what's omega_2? 0.50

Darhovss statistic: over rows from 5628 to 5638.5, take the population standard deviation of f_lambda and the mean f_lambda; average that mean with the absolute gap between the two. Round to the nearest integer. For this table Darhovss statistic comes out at 126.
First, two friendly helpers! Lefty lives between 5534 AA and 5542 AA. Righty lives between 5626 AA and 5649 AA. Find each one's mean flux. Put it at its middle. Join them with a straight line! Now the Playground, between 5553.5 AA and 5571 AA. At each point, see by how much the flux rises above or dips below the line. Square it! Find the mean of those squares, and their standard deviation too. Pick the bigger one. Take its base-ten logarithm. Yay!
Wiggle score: 1.97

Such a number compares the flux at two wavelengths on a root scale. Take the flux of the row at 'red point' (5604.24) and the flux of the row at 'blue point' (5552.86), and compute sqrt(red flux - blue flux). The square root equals 4.8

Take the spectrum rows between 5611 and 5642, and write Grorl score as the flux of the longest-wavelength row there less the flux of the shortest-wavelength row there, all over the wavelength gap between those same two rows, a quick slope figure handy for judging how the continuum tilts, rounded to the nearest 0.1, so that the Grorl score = 0.2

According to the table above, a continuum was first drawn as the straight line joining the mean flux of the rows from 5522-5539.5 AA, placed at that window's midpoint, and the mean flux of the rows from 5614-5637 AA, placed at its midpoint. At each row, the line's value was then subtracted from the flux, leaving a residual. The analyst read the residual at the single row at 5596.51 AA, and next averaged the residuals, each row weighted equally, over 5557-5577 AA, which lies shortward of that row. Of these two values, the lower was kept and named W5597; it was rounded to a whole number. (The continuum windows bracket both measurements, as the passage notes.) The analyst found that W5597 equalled -2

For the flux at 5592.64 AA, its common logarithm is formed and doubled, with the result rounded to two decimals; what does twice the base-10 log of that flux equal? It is 4.18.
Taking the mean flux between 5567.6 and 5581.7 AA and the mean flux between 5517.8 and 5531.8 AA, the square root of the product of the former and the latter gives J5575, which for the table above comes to 136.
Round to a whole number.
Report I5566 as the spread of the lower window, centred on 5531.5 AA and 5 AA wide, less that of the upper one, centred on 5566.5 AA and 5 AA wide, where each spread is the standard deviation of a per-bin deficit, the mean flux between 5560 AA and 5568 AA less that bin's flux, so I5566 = 1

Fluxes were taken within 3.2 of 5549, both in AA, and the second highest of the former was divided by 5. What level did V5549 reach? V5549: 23.6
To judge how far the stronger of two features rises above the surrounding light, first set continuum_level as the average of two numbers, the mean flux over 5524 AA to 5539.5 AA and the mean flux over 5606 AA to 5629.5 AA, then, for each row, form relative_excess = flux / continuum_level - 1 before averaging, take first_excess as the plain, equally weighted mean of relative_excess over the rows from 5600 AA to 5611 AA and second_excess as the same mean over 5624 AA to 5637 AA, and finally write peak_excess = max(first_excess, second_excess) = 0.01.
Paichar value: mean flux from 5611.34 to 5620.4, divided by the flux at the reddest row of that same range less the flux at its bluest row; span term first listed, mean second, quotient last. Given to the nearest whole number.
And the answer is -27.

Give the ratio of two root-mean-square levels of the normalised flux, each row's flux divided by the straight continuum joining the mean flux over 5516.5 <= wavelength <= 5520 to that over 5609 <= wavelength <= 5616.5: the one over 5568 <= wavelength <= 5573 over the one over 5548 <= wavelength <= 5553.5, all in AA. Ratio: 1.20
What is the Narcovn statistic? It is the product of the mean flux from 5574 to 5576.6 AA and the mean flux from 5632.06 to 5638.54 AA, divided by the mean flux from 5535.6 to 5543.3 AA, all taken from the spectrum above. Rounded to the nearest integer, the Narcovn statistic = 160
